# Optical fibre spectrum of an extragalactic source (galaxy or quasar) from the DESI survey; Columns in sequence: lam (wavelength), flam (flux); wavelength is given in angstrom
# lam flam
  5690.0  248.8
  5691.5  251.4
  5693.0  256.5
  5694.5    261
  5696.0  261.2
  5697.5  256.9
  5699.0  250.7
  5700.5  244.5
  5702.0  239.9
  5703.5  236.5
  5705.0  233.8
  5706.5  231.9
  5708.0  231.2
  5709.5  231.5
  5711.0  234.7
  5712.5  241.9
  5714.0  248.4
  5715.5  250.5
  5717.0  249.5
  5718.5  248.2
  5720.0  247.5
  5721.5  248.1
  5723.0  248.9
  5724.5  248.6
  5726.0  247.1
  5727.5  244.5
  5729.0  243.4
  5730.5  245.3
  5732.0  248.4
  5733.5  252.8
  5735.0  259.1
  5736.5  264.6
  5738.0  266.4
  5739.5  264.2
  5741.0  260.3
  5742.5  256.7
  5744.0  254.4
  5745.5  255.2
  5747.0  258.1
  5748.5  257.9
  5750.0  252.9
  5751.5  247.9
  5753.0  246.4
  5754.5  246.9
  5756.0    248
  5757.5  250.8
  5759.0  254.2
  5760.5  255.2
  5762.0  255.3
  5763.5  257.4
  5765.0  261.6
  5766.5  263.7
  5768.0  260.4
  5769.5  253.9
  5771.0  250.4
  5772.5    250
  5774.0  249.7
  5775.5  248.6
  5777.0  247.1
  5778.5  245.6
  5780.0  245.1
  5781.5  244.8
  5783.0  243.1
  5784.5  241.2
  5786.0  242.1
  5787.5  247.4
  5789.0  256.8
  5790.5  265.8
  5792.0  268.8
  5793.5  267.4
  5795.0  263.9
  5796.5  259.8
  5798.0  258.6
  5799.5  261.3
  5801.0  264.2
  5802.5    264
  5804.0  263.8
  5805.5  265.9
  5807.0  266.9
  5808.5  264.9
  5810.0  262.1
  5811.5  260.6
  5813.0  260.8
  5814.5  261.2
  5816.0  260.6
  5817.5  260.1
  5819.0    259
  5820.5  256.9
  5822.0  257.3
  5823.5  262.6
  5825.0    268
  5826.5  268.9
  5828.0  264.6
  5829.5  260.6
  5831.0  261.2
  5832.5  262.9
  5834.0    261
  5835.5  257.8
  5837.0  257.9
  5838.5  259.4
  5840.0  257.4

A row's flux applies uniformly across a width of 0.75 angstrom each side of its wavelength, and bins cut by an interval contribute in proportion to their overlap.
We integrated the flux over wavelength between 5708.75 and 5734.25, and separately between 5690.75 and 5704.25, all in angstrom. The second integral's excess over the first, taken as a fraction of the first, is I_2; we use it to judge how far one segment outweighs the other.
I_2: -0.5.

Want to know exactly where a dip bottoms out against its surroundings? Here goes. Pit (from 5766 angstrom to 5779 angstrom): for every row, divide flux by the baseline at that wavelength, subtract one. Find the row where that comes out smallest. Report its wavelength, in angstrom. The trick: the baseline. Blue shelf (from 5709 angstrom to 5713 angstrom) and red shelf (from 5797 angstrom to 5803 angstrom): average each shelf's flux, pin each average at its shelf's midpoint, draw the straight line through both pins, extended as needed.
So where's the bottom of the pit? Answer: 5778.5 angstrom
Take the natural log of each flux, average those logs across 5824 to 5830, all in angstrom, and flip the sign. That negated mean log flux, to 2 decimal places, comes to -5.58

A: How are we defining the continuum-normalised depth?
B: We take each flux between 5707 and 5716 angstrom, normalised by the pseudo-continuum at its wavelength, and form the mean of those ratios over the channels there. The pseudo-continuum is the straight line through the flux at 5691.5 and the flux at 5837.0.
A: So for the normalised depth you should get 0.95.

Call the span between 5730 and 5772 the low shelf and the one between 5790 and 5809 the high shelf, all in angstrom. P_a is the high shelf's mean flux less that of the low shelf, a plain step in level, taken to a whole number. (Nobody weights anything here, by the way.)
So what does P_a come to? 9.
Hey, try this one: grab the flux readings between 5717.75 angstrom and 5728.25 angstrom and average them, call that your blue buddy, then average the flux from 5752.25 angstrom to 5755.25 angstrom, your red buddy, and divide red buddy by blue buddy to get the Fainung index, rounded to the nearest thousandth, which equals 0.996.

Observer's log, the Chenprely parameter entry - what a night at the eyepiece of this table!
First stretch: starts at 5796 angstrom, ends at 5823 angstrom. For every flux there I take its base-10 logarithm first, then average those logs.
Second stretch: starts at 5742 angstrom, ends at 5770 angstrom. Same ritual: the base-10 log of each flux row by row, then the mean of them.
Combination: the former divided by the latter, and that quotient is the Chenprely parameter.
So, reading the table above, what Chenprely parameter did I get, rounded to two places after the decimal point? 1.00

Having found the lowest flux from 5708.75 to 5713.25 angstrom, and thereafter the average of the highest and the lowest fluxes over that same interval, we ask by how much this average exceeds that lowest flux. 5.2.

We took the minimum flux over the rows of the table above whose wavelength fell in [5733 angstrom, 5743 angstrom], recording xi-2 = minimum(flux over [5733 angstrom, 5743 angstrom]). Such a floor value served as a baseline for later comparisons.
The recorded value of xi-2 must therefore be 252.8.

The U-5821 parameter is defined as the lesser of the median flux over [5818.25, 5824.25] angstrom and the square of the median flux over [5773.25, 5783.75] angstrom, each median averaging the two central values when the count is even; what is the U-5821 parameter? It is 258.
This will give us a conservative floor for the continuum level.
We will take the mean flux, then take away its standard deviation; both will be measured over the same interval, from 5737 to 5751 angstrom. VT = 254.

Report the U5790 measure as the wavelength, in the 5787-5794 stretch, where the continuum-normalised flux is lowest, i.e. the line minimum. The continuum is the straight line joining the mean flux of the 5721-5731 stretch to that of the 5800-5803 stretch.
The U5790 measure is 5787.5 angstrom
